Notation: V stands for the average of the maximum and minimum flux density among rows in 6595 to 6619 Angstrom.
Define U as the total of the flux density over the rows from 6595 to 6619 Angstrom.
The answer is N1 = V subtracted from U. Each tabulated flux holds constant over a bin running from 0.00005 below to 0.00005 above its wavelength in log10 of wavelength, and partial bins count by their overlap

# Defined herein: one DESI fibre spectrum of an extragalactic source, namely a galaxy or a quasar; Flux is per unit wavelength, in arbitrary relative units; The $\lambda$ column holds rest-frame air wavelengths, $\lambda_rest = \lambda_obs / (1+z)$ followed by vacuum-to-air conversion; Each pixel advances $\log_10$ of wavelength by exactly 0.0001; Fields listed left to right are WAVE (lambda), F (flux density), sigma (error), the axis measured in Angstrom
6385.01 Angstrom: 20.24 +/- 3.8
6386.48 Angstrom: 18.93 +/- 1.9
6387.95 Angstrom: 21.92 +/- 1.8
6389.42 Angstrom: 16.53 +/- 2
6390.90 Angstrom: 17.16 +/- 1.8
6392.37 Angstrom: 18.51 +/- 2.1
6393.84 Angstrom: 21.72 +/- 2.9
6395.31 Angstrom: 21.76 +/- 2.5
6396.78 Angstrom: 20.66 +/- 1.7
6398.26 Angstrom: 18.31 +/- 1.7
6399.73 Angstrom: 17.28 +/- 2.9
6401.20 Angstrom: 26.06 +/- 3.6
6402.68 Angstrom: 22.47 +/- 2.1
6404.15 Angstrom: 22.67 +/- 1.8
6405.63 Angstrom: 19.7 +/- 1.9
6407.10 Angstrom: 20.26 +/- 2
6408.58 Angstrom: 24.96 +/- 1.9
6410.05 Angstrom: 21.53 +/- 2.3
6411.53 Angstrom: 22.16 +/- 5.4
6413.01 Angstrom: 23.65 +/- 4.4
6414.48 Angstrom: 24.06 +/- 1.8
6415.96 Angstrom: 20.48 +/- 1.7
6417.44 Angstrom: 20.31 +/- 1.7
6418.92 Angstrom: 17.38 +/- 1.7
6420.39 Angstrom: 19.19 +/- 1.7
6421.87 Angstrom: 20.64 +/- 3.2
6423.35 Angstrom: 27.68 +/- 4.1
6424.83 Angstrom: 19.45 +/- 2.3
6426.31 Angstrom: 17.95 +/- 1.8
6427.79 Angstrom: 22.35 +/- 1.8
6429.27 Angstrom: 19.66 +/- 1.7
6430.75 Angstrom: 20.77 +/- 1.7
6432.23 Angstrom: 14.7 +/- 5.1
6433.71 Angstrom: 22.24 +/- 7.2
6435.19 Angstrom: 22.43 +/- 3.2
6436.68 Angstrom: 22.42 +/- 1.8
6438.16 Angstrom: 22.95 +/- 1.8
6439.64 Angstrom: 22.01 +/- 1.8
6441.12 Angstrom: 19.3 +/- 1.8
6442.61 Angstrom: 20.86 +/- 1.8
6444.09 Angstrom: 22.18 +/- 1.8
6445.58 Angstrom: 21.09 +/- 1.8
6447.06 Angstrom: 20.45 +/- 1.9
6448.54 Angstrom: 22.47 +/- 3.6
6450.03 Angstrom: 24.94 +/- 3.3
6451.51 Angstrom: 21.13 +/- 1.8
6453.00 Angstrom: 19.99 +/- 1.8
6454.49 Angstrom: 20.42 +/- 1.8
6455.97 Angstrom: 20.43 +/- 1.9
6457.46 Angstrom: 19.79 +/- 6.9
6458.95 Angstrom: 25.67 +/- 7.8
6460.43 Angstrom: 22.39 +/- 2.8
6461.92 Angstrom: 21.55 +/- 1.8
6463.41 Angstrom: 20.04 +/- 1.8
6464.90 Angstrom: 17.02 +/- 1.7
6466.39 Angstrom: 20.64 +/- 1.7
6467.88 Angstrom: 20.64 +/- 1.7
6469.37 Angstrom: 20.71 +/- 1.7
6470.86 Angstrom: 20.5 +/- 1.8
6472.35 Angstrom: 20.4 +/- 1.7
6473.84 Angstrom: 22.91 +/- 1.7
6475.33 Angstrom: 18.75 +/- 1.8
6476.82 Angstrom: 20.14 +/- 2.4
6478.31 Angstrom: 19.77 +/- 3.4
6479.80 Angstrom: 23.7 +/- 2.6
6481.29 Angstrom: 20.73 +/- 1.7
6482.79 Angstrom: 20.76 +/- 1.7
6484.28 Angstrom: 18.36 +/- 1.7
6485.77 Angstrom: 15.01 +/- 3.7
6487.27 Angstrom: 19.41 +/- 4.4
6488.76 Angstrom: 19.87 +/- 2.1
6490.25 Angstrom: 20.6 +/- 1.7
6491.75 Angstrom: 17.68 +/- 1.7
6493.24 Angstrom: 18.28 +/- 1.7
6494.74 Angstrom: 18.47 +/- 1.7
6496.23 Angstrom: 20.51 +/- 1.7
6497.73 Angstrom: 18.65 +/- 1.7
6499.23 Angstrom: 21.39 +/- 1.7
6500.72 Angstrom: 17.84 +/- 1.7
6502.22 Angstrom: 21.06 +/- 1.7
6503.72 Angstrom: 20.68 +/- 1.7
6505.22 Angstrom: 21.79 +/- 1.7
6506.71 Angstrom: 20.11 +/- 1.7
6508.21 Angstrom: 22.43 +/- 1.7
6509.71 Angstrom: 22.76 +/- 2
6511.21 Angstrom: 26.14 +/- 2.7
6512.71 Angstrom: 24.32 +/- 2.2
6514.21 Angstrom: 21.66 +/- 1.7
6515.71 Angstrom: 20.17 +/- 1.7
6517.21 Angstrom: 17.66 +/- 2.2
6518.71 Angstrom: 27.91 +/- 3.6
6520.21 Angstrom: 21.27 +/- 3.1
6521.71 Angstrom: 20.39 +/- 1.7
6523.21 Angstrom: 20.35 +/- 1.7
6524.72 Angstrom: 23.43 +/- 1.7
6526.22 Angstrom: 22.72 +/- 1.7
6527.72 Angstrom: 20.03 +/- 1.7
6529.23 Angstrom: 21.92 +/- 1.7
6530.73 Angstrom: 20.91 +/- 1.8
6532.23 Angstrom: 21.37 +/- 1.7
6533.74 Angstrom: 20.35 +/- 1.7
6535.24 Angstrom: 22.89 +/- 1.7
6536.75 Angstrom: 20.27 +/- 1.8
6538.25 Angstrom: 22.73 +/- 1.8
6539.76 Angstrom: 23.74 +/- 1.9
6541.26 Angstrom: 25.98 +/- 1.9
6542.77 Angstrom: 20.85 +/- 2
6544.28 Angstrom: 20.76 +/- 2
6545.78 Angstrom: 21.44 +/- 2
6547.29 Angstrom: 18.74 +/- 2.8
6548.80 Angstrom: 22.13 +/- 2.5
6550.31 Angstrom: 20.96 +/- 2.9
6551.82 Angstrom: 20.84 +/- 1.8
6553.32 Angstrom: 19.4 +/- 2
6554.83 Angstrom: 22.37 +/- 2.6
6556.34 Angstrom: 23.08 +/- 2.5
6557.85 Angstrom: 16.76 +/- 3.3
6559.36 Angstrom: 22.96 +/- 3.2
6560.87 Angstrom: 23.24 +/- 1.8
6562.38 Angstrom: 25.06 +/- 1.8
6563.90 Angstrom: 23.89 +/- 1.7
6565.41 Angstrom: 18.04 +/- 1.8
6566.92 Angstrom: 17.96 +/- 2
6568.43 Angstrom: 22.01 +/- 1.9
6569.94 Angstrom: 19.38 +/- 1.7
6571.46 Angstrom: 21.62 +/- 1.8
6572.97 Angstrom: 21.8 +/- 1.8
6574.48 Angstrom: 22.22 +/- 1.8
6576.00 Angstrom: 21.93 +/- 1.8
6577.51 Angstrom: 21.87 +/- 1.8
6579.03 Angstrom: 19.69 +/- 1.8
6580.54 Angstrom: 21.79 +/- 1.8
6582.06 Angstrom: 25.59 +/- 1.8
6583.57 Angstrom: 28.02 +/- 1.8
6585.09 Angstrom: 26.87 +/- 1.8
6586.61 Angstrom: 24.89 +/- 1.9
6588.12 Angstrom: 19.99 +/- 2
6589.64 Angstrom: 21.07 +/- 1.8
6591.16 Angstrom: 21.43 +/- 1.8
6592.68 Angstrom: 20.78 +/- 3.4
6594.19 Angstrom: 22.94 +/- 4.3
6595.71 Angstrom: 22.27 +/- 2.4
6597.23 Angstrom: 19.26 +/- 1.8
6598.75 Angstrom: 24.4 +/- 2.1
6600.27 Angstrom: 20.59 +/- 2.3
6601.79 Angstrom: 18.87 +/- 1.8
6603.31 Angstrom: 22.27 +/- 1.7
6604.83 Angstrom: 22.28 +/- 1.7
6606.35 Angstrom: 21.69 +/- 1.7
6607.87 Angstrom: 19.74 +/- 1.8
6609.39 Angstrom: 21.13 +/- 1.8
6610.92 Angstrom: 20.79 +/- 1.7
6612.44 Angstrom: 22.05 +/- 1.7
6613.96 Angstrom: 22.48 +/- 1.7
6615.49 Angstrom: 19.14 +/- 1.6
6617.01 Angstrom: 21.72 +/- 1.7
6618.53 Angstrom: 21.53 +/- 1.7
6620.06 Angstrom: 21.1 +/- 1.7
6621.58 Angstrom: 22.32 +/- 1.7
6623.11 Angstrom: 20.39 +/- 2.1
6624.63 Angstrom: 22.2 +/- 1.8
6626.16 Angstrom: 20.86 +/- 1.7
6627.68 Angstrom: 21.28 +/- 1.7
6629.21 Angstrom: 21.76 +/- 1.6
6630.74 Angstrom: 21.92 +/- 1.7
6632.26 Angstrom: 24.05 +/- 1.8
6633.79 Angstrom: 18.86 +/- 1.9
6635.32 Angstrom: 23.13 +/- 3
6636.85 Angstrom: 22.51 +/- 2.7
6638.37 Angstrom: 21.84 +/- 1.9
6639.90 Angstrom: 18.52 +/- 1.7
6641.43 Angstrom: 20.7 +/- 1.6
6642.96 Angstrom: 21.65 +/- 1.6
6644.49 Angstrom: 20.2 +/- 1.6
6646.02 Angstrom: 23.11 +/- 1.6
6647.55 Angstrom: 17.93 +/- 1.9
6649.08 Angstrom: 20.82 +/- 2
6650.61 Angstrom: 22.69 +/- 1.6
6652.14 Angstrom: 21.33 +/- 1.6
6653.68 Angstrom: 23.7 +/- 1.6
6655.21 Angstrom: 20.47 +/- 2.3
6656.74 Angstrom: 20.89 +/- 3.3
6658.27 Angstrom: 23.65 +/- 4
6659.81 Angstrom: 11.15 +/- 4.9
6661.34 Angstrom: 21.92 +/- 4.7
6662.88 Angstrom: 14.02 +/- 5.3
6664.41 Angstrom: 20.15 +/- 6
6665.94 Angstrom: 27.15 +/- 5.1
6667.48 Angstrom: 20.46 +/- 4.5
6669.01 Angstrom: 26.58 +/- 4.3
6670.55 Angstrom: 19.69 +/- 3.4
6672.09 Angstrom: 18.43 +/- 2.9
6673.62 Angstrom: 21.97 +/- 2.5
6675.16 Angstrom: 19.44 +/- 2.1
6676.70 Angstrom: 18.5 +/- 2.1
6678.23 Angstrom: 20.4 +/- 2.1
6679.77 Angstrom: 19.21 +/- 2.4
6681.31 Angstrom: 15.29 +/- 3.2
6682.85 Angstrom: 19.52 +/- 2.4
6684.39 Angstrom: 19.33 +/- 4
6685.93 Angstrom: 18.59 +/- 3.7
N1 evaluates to 319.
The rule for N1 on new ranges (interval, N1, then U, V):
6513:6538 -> 321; 343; 22.8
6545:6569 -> 318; 339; 20.9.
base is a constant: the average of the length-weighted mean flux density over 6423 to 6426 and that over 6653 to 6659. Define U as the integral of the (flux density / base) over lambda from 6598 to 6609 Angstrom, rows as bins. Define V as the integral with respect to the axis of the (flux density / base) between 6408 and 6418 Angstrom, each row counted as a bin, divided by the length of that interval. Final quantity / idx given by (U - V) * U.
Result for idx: 102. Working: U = 10.6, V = 1.01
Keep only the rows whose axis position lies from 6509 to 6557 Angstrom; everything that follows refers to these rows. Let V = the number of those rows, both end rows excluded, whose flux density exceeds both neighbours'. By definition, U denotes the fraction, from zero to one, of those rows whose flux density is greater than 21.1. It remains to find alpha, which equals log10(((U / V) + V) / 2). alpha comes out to 0.656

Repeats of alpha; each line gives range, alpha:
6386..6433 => 0.655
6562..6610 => 0.550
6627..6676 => 0.742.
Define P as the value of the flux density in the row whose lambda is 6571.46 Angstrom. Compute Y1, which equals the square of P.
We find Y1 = 467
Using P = 21.62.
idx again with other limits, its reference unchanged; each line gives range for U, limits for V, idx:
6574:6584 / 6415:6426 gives 97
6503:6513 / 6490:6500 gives 94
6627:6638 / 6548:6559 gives 108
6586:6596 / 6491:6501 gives 89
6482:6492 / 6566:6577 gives 64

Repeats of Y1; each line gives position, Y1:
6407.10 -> 410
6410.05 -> 464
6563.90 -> 571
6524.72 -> 549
